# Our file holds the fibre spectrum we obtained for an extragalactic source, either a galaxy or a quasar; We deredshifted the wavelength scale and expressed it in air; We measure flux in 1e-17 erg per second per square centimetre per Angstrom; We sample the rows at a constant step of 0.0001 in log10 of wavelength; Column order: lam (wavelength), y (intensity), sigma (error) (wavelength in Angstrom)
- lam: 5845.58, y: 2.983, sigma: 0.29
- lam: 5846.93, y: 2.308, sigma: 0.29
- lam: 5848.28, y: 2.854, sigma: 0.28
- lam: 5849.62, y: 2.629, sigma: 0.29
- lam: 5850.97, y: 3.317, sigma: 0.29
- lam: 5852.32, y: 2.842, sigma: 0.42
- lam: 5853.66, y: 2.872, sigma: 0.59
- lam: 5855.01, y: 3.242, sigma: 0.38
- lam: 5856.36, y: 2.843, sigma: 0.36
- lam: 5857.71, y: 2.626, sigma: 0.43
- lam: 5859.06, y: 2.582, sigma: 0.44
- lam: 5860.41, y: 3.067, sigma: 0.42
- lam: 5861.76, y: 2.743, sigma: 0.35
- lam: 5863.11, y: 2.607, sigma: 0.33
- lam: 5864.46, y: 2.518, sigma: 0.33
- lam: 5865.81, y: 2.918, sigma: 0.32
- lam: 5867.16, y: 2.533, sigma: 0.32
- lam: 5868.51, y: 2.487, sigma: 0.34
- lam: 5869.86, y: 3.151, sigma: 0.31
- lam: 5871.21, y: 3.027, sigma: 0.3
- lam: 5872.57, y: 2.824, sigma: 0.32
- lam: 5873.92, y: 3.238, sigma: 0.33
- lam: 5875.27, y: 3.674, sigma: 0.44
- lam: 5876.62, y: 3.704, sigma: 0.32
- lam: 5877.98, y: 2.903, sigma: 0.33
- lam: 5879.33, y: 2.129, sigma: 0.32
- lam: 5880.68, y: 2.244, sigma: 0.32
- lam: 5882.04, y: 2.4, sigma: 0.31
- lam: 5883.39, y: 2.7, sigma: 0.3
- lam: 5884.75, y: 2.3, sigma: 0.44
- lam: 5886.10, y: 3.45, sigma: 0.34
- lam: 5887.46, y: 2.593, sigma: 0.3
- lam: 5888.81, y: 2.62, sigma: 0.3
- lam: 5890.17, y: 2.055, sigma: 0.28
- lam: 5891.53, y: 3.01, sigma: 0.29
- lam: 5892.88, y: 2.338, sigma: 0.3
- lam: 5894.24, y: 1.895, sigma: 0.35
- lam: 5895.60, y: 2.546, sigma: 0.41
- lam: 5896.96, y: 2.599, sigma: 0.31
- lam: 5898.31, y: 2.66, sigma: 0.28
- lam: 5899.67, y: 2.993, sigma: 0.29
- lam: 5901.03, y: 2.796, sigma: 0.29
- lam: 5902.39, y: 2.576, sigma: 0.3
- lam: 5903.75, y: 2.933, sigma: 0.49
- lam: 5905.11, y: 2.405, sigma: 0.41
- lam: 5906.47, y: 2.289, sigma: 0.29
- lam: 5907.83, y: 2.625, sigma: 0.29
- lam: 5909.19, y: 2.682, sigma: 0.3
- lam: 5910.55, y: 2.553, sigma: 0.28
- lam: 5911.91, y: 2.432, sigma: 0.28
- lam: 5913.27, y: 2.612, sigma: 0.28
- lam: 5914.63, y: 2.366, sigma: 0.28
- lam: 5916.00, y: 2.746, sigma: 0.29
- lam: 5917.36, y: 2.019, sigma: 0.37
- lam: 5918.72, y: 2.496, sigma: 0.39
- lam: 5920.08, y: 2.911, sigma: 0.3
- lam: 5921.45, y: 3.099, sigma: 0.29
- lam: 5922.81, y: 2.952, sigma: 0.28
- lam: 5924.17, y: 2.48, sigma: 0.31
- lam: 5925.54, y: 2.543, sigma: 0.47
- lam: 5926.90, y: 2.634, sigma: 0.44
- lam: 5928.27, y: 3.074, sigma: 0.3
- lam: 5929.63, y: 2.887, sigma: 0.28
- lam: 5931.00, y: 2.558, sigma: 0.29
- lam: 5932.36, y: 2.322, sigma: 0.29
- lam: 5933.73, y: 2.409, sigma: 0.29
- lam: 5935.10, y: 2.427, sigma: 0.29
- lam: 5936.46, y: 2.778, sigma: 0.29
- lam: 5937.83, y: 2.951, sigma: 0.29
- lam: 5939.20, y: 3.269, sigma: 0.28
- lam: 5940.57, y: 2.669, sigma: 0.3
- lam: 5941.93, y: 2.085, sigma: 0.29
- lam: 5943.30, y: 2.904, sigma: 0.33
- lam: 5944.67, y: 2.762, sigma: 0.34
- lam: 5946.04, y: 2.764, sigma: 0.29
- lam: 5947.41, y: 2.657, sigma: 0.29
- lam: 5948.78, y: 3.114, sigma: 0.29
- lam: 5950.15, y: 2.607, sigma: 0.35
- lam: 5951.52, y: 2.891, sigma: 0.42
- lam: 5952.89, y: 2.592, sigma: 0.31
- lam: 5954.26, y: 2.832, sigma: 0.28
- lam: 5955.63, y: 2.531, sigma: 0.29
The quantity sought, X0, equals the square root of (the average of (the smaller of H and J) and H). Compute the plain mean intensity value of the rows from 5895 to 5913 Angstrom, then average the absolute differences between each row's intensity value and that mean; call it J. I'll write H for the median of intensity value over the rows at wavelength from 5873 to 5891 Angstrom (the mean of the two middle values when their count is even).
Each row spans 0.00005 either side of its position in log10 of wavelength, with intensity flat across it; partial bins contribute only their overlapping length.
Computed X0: 1.18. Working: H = 2.62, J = 0.15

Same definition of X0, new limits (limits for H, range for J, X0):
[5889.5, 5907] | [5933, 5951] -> 1.18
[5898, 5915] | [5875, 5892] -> 1.24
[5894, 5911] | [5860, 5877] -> 1.21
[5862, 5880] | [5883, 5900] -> 1.26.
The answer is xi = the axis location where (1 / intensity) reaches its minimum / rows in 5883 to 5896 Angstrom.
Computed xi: 5886.10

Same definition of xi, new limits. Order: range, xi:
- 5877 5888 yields 5886.10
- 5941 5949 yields 5948.78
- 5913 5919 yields 5916.00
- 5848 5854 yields 5850.97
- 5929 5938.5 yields 5937.83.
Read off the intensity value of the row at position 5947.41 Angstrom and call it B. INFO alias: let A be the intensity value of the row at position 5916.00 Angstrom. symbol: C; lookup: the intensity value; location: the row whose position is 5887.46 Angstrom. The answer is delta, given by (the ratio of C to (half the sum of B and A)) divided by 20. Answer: 0.048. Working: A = 2.746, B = 2.657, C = 2.593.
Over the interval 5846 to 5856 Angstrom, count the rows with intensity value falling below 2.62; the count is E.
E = 1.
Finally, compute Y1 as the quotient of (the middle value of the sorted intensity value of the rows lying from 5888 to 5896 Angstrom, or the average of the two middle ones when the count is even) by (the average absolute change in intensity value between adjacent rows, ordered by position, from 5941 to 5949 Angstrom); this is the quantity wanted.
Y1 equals 8.0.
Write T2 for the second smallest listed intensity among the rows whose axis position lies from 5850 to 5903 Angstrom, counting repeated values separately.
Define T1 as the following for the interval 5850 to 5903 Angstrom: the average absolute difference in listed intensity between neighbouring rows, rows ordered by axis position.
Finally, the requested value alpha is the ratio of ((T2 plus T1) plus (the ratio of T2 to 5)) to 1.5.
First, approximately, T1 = 0.368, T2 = 2.055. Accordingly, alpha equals 1.89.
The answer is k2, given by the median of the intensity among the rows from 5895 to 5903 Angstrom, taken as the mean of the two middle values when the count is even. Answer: 2.63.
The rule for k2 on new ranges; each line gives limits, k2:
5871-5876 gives 3.13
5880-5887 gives 2.40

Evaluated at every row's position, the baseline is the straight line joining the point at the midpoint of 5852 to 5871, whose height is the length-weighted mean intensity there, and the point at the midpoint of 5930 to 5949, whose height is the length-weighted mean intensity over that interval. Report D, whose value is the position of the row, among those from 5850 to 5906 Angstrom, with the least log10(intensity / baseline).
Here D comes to 5894.24 Angstrom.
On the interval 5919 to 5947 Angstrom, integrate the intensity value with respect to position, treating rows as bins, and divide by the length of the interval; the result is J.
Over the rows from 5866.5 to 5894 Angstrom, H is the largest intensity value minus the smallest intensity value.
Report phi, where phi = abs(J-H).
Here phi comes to 1.1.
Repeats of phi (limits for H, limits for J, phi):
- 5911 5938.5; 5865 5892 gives 1.7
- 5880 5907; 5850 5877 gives 1.4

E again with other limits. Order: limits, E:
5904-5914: 5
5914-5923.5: 3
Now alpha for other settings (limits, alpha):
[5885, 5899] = 1.96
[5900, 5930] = 2.02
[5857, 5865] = 2.21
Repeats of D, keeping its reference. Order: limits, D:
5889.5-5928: 5894.24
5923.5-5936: 5932.36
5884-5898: 5894.24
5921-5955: 5941.93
